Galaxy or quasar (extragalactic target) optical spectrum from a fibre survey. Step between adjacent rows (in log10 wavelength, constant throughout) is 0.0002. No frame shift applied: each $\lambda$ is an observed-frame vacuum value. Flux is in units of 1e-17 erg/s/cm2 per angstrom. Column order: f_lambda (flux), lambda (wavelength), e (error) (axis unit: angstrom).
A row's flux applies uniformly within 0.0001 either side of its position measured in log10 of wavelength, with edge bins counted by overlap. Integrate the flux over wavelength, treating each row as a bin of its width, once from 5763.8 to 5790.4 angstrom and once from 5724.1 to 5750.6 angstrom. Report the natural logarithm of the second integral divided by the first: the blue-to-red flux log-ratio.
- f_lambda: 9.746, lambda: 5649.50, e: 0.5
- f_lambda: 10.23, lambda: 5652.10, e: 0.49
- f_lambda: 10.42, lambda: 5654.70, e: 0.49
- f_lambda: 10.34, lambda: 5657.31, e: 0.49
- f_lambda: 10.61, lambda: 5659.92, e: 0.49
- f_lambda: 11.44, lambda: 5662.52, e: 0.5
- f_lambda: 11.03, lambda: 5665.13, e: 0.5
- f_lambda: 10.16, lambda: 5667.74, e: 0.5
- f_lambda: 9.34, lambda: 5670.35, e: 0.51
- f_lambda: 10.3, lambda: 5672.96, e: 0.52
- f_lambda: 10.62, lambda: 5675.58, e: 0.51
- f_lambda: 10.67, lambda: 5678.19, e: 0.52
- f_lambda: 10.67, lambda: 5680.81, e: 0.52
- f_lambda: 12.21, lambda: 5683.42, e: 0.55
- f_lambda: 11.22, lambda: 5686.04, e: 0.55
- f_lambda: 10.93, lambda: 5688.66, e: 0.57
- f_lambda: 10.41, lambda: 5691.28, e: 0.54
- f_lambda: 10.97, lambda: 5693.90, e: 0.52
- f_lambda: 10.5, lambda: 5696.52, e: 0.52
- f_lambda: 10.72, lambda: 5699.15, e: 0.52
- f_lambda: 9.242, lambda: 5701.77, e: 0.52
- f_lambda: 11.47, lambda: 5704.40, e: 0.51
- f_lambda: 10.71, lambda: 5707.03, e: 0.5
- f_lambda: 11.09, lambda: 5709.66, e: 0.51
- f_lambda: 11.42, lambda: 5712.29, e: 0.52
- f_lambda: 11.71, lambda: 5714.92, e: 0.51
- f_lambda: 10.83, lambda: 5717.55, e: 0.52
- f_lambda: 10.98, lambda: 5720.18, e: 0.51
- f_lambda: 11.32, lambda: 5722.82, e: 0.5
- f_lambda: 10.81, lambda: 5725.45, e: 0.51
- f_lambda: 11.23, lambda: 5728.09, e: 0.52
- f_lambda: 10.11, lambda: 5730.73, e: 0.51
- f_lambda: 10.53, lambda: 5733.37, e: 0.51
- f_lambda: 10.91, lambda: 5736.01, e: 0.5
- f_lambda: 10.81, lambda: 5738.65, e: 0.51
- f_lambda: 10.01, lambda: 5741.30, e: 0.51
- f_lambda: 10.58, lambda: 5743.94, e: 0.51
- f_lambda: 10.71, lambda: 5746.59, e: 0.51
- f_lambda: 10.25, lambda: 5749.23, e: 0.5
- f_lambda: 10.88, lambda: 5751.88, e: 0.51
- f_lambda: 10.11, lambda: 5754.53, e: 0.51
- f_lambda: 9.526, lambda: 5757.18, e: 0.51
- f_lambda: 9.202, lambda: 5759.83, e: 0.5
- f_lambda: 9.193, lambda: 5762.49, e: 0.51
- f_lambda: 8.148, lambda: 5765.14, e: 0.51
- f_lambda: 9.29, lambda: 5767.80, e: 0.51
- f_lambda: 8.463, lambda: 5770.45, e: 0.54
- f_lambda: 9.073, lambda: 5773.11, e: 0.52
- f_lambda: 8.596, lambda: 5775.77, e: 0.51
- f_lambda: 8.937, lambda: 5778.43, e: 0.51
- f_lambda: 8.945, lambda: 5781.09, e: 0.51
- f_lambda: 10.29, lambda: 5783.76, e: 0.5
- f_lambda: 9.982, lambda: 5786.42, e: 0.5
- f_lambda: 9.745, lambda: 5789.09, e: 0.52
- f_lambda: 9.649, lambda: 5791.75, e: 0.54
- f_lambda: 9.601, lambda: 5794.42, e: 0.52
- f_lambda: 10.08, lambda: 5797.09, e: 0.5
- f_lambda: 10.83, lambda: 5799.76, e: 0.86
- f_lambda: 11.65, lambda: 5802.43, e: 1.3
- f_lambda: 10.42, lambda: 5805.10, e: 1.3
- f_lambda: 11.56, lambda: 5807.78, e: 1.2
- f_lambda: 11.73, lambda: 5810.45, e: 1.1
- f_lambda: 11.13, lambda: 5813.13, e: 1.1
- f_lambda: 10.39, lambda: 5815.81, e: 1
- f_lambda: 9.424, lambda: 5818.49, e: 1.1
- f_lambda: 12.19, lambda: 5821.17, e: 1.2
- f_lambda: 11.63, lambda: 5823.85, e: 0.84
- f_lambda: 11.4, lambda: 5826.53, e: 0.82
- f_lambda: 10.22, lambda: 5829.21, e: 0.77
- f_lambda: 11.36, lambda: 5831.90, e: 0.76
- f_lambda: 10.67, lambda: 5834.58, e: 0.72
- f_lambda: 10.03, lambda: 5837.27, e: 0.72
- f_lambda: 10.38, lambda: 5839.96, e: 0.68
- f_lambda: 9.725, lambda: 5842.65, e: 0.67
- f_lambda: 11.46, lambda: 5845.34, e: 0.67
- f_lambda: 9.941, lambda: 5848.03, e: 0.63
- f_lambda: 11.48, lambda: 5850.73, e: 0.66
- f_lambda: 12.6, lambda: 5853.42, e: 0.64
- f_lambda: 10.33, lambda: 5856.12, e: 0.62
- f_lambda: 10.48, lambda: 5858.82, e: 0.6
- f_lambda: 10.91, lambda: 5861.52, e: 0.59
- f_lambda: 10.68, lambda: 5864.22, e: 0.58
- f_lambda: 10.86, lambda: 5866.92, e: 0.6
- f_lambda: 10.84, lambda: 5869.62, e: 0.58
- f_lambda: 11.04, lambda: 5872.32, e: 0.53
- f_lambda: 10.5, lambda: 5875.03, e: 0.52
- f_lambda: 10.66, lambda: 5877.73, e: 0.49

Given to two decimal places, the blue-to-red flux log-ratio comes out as 0.14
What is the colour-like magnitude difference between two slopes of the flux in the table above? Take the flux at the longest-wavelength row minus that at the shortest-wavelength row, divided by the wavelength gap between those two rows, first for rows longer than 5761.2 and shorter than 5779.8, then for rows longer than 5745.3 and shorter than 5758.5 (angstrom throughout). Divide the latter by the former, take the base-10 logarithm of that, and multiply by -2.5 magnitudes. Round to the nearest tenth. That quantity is -2.1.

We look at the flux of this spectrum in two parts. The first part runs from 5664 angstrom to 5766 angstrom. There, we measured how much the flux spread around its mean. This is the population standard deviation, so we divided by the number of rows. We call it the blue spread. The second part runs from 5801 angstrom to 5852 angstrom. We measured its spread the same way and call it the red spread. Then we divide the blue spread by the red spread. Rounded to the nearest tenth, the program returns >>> 1.0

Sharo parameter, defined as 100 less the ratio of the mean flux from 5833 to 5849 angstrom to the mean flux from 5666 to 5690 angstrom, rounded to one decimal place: 99.0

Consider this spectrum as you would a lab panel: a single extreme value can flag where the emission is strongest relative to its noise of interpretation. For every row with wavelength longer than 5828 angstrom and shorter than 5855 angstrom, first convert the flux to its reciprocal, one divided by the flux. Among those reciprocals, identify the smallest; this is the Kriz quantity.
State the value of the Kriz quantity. 0.079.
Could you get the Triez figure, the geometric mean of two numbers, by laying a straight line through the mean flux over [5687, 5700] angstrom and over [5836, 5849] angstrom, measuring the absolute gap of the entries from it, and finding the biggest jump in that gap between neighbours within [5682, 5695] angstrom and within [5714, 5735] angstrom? 0.93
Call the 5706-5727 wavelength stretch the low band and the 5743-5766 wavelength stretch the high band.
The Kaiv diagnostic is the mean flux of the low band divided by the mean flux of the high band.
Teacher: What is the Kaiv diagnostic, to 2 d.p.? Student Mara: 1.13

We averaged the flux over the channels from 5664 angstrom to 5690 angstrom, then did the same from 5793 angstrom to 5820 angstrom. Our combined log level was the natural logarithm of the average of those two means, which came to 2.37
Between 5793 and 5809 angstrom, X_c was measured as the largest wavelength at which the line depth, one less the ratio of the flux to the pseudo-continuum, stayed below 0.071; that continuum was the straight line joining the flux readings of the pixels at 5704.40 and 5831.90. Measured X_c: 5807.78 angstrom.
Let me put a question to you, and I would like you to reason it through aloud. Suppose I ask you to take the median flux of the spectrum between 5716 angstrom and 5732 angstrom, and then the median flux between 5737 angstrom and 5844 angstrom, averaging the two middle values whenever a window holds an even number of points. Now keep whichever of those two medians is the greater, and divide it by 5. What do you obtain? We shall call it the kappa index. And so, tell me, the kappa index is 2.18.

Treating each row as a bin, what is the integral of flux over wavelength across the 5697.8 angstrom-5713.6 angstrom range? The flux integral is 170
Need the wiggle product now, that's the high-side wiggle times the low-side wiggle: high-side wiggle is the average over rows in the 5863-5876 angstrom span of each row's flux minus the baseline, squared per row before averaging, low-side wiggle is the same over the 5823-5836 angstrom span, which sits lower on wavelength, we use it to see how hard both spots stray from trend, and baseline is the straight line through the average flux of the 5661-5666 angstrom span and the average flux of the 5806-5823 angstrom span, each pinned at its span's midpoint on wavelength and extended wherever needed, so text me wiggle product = 0.02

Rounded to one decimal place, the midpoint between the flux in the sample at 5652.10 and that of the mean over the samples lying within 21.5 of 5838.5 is 10.5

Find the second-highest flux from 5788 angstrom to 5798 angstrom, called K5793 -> 9.745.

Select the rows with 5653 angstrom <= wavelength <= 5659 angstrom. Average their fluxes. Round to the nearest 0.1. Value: 10.4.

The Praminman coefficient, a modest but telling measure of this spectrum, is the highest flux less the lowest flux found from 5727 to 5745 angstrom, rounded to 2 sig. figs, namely 1.2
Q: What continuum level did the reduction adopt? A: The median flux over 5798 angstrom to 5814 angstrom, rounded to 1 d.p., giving 11.3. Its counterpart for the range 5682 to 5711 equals 10.9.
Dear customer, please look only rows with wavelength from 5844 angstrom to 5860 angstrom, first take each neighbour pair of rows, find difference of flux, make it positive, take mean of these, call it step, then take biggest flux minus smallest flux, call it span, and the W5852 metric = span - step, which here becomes 1.3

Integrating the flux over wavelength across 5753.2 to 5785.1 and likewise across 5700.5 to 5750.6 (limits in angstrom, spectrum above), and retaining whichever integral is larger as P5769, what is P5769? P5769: 540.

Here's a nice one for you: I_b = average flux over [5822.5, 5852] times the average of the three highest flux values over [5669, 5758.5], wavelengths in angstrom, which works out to 127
